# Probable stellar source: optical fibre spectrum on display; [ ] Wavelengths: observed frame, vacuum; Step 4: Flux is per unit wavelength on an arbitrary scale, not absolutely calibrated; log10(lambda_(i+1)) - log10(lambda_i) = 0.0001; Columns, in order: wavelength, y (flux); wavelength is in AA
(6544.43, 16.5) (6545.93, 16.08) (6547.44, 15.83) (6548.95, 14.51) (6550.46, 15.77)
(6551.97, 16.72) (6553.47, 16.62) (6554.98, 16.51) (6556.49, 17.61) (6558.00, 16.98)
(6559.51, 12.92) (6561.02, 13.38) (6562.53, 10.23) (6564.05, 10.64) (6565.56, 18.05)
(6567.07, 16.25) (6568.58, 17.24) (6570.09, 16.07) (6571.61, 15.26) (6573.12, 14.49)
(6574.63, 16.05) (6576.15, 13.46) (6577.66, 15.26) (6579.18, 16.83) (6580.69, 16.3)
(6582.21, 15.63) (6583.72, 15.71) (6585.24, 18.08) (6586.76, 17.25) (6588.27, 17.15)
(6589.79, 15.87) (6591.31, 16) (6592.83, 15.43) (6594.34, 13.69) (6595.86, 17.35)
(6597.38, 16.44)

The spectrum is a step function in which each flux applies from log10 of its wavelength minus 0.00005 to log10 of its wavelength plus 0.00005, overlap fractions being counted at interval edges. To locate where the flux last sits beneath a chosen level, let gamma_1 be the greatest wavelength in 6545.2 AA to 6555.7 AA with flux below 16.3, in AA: 6550.46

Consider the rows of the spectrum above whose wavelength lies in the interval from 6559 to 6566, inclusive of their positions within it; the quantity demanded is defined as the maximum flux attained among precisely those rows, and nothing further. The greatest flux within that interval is 18.05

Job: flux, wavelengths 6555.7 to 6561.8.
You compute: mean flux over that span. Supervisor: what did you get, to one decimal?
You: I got 15.2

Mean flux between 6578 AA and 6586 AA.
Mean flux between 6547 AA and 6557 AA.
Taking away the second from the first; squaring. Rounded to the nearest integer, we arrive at 0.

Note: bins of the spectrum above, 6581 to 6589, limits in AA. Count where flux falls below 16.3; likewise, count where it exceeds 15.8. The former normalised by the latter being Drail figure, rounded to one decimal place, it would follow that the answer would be 0.7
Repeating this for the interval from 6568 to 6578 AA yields 2.0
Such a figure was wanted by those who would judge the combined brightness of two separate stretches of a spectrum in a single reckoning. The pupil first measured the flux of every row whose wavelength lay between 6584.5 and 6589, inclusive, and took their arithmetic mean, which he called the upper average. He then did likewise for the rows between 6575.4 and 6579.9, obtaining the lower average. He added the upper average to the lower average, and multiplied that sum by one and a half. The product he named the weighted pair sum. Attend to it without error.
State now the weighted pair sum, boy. 49.0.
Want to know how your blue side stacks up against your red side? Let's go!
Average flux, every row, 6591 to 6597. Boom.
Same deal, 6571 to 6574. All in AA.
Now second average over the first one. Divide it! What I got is 0.95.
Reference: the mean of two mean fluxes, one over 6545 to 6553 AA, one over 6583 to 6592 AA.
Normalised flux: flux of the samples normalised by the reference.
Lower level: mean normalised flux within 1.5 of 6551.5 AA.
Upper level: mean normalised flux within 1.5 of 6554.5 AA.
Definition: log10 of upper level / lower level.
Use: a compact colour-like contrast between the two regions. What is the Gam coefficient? 0.01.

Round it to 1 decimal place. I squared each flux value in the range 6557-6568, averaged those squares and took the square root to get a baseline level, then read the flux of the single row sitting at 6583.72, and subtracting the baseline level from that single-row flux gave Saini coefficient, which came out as 1.4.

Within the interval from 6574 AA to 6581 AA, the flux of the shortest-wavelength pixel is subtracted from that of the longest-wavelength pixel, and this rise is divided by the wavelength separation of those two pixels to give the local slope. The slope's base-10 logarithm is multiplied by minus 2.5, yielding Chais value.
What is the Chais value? 3.5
